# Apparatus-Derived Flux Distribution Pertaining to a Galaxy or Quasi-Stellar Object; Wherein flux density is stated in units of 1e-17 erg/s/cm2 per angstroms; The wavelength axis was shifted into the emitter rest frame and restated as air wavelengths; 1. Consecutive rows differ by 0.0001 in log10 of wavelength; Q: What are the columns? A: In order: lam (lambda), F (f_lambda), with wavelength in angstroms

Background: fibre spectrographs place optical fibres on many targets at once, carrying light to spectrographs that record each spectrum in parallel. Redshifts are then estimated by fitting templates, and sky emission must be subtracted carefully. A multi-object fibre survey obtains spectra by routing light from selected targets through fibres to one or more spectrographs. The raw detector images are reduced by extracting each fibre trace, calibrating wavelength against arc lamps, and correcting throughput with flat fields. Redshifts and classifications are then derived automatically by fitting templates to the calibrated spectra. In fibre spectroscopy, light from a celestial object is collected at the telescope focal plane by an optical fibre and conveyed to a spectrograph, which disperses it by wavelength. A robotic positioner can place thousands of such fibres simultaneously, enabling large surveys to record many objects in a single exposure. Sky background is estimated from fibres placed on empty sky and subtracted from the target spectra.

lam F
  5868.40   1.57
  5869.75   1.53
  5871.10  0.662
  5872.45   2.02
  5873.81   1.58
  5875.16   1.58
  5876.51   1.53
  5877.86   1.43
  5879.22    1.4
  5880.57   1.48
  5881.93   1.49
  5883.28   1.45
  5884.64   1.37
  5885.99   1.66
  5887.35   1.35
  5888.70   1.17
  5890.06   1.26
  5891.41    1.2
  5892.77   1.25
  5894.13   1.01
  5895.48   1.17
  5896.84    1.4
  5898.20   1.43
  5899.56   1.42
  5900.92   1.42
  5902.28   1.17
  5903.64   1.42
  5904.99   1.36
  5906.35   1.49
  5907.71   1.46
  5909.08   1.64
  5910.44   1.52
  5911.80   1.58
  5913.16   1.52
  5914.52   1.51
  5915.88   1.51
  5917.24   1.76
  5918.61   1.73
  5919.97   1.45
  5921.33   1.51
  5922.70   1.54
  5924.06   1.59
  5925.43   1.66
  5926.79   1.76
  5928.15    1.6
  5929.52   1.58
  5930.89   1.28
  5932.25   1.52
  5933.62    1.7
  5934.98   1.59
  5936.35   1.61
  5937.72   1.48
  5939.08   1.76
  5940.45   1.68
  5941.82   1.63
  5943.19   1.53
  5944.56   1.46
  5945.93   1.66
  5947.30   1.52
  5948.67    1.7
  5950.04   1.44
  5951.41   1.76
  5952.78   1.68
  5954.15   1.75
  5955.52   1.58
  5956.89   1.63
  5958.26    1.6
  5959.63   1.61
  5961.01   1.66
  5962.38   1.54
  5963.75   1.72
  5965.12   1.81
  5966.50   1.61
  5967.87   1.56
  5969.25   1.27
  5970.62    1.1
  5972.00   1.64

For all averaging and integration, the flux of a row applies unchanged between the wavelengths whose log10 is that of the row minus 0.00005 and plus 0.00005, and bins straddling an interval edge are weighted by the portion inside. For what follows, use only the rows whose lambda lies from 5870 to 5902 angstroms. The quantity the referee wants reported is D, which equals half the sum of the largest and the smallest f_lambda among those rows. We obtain 1.34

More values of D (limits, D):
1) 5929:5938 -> 1.49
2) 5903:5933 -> 1.52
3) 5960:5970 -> 1.54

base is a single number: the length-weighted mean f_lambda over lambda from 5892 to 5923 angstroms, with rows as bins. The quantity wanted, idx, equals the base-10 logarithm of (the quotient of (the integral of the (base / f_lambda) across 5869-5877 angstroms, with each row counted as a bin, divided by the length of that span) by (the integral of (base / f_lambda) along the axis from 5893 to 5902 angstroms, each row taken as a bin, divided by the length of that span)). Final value -0.01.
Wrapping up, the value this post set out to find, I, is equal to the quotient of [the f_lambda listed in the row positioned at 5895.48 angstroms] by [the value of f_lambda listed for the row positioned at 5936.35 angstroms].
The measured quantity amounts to 0.73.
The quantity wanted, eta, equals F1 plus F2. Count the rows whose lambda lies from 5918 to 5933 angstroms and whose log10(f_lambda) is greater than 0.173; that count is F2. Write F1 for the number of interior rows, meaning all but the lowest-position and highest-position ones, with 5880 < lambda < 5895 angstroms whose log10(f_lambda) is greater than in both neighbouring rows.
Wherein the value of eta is 13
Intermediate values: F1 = 4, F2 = 9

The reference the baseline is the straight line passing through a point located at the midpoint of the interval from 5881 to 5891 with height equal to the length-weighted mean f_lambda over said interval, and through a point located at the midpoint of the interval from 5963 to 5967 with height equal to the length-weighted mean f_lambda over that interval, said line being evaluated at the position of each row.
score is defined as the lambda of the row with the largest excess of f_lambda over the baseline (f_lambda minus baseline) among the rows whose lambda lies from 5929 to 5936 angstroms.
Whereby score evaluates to 5933.62 angstroms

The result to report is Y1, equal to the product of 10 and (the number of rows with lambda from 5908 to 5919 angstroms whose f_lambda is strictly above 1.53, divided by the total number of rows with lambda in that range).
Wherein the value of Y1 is 5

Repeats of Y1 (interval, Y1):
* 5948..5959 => 9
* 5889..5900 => 0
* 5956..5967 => 10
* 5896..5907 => 0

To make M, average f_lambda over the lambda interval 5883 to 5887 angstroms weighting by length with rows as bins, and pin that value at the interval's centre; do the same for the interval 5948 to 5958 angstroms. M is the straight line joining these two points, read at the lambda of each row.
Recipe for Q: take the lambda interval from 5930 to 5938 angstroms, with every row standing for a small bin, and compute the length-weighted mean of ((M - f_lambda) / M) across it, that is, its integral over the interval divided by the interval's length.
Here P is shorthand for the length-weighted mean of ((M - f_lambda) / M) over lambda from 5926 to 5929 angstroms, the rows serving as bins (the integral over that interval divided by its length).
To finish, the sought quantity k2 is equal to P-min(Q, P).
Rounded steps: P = -0.06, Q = 0.04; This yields 0.000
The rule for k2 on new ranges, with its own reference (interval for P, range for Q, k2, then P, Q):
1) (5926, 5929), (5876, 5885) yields 0.000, -0.06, 0.01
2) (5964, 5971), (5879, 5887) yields 0.103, 0.11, 0.00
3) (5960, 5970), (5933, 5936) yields 0.073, 0.05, -0.02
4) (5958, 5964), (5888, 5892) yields 0.000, 0.03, 0.19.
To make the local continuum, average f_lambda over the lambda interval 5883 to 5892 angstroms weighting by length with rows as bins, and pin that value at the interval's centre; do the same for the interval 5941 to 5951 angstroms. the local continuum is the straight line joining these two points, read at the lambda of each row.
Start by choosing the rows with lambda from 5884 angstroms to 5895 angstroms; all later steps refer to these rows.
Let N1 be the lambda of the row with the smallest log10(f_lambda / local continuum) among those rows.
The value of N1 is 5894.13 angstroms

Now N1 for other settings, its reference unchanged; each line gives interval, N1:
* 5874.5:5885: 5884.64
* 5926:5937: 5930.89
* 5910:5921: 5919.97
